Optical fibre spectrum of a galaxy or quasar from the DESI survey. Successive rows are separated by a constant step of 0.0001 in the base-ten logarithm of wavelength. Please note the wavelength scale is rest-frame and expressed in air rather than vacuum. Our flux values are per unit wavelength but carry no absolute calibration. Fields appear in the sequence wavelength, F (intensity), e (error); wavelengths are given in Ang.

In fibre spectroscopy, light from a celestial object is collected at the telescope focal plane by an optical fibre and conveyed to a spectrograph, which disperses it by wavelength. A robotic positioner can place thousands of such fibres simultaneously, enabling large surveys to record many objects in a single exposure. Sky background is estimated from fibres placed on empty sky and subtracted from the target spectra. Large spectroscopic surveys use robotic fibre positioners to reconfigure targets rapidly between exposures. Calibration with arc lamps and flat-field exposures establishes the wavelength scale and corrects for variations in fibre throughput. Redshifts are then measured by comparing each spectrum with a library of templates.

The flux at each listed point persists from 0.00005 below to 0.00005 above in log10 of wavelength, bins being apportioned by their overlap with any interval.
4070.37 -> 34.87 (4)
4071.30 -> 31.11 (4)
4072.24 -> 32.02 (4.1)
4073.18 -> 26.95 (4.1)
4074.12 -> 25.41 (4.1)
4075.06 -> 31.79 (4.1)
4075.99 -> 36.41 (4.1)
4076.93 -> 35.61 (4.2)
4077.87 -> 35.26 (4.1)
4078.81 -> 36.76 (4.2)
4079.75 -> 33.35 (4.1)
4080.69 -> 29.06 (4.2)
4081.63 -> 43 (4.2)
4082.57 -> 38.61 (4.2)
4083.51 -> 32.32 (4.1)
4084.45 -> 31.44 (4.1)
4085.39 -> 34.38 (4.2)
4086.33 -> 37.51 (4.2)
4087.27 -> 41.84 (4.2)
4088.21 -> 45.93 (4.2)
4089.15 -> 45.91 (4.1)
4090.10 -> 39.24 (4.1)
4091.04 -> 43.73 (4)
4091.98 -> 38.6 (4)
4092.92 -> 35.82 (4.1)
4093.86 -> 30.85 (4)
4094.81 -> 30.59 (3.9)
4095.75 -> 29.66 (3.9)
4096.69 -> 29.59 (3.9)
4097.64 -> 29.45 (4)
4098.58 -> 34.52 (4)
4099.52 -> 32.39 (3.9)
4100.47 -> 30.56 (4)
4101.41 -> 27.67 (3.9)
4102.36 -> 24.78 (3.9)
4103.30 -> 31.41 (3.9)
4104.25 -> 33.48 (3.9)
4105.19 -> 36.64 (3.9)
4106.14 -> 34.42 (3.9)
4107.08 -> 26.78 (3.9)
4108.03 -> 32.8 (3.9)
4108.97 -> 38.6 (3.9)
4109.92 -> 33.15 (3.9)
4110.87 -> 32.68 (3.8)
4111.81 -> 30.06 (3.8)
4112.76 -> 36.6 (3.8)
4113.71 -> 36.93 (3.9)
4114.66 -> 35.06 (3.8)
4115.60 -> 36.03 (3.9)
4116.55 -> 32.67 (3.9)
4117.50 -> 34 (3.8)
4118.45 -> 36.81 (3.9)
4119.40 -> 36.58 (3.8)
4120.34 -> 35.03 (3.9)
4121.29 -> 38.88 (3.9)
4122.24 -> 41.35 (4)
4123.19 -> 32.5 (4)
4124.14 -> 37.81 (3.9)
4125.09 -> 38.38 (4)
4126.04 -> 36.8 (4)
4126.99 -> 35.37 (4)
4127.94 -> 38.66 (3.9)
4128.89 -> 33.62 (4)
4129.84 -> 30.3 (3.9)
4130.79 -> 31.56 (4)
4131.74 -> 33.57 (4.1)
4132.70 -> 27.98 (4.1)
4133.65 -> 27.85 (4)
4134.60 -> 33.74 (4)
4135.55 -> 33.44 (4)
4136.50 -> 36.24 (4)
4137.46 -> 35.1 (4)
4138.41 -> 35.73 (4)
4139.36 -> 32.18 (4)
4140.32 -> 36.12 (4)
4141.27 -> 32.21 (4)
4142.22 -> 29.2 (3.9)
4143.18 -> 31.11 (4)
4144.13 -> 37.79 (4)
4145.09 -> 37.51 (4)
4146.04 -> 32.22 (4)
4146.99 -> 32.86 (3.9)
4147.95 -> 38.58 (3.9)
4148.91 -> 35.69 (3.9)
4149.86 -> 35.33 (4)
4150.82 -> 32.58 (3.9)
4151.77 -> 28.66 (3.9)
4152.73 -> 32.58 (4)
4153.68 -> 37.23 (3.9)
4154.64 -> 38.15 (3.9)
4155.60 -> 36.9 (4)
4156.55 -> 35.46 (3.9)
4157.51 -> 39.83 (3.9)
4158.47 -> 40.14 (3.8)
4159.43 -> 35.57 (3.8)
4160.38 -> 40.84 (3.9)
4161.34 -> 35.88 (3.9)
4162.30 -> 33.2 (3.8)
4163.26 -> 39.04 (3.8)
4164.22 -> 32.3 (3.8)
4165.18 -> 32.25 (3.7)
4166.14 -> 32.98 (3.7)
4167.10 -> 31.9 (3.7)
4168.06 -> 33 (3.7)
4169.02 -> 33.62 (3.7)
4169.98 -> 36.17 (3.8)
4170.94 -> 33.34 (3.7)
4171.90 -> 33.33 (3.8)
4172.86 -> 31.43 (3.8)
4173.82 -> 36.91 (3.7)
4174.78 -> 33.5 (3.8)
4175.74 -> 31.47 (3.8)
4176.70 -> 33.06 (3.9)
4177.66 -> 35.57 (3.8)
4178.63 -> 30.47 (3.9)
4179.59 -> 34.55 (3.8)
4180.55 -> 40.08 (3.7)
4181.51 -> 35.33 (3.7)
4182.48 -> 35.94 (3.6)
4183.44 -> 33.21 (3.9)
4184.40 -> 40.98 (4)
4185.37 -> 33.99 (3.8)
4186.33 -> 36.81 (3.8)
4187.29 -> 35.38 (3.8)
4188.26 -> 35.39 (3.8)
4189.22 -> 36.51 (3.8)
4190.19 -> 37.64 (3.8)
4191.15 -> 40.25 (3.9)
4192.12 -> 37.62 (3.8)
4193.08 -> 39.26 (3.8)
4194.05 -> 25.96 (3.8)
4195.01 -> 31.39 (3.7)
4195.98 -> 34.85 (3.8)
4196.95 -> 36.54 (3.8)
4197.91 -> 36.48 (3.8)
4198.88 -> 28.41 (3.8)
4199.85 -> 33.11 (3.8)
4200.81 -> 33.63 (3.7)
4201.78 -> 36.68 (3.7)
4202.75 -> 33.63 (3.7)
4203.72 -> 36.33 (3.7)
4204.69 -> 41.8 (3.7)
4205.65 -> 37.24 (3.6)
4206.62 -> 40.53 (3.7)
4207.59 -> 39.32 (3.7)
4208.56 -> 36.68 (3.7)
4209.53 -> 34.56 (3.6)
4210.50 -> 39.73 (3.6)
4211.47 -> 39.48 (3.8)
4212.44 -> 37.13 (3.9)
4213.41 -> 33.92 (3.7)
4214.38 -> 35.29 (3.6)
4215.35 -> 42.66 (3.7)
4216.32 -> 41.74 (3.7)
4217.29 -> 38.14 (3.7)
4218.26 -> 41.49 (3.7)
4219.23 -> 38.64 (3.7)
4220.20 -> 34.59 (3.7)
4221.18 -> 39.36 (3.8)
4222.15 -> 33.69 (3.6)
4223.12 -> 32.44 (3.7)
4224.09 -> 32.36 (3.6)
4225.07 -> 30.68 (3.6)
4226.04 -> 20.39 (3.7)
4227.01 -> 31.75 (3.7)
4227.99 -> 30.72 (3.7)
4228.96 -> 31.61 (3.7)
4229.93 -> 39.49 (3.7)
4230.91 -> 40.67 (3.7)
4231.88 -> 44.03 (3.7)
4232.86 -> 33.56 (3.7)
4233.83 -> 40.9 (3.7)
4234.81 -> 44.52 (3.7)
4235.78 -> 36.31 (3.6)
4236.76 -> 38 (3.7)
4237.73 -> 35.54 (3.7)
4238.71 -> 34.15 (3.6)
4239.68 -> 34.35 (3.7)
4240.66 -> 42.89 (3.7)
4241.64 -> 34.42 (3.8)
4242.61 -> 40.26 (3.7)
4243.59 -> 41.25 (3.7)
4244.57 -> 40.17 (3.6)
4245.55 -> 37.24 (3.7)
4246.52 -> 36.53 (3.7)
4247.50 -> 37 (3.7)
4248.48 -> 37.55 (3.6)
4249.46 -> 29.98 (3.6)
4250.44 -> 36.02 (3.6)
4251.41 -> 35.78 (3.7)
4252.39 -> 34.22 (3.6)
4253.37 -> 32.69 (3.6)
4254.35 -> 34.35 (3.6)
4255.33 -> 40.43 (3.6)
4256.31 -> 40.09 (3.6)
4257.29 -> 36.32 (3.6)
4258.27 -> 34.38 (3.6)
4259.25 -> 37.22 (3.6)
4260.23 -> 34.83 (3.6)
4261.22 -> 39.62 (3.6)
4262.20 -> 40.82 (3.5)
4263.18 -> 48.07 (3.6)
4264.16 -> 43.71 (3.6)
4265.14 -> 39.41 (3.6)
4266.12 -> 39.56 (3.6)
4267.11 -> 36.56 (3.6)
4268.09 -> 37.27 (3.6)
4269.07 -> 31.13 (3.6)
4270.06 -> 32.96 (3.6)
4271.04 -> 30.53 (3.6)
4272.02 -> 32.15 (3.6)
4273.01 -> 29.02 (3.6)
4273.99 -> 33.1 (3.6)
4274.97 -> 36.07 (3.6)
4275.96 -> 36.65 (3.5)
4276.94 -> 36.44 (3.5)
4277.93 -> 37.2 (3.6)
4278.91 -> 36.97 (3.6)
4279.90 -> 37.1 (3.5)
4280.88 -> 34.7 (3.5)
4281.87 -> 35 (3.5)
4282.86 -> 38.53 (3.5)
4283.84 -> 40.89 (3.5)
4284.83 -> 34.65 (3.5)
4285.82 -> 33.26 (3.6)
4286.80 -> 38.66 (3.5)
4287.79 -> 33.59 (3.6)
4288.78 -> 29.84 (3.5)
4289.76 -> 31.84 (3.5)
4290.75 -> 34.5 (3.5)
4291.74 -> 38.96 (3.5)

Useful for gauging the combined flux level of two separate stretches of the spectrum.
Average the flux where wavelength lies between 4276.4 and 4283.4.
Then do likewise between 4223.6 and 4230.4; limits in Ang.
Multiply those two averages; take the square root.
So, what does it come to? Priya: 33.7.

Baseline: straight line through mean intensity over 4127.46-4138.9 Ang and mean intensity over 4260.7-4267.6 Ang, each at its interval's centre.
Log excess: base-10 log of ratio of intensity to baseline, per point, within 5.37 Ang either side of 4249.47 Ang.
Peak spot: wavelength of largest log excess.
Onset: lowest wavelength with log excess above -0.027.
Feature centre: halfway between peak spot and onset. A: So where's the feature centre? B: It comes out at 4244.6 Ang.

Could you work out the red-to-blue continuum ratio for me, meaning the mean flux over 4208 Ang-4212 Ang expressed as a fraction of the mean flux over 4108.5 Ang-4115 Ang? 1.08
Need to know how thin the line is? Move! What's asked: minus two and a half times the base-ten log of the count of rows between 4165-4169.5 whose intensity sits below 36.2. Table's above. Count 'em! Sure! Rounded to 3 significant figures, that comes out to -1.75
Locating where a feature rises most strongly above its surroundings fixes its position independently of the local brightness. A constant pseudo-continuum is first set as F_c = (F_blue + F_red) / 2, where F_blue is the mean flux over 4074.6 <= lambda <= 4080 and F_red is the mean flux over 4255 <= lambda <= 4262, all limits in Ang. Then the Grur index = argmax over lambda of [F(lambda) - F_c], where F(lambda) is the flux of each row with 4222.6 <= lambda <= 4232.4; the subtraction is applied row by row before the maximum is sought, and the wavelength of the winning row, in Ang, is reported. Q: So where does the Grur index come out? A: 4231.88 Ang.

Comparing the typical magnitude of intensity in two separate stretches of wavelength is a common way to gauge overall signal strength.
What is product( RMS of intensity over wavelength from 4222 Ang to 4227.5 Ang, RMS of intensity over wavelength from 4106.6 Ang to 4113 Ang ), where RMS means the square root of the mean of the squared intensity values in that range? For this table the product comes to 1013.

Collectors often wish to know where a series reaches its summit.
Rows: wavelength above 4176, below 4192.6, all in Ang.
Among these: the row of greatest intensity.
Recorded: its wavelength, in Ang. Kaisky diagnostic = 4184.40 Ang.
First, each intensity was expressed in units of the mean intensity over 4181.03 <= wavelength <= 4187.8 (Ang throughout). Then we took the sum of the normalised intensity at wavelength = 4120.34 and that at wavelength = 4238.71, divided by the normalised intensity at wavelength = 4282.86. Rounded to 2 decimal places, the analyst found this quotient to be 1.80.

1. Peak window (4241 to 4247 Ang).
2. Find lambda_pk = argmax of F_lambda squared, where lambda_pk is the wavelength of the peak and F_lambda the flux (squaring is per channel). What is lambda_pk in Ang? 4243.59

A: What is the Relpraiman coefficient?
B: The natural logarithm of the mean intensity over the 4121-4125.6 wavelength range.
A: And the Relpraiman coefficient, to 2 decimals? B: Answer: 3.63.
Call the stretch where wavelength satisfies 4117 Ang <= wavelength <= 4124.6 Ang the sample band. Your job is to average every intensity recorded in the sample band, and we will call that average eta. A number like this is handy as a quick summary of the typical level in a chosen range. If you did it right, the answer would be 36.6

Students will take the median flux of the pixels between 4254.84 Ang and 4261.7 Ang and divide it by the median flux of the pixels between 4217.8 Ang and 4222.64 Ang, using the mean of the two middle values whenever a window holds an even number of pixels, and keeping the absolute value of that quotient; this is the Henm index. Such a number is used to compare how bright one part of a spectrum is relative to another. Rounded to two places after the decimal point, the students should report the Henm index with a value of 0.96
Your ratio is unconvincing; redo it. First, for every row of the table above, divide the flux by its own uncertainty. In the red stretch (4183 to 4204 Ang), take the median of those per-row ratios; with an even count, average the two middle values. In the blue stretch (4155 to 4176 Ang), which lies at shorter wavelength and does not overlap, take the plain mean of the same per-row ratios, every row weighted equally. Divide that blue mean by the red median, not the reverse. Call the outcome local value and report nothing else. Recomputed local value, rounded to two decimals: 0.97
